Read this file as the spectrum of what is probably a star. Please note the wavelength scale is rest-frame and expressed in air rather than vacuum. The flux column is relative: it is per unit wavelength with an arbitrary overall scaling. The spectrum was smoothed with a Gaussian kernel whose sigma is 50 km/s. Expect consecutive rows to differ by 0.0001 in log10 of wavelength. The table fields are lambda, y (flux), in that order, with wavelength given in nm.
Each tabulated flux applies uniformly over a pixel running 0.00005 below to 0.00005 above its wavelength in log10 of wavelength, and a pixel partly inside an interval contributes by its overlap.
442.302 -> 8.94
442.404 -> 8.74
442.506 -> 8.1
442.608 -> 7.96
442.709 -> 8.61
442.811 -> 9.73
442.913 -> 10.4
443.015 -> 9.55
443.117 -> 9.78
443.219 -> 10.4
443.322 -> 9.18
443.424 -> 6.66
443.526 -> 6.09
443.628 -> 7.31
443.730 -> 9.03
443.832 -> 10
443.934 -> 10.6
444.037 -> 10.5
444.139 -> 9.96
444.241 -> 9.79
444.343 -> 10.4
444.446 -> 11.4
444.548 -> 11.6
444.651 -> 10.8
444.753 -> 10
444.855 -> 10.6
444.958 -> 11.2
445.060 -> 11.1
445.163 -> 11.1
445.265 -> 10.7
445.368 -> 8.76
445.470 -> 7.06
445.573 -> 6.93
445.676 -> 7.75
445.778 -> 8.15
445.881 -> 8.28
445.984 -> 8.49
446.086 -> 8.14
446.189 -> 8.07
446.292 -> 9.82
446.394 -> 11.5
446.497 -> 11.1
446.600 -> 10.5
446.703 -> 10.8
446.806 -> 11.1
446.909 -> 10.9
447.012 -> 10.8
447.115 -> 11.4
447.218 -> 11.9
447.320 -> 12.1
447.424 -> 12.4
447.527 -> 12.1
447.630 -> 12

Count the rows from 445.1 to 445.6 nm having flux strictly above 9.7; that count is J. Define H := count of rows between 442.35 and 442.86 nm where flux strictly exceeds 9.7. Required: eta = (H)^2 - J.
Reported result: -1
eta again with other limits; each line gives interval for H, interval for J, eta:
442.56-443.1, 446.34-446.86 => -1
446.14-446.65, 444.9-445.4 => 12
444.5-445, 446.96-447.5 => 20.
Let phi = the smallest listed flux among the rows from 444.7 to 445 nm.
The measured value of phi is 10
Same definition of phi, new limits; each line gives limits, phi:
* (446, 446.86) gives 8.07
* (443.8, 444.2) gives 9.96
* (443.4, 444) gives 6.09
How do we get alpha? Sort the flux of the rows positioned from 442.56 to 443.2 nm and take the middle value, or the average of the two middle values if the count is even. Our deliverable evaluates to 9.6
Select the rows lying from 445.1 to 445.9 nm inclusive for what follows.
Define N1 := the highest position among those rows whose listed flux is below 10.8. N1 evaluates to 445.881 nm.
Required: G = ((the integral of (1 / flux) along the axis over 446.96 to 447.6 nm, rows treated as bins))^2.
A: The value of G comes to 0.0030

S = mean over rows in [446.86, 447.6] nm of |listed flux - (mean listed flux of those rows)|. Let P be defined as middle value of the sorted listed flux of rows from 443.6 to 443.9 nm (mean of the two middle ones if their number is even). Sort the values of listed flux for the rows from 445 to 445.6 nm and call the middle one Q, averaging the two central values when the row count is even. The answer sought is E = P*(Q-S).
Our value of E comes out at 83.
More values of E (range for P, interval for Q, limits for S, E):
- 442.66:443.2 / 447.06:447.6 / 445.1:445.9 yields 106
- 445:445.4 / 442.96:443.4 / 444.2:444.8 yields 99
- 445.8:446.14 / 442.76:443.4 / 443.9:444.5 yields 78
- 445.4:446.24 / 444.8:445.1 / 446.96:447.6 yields 86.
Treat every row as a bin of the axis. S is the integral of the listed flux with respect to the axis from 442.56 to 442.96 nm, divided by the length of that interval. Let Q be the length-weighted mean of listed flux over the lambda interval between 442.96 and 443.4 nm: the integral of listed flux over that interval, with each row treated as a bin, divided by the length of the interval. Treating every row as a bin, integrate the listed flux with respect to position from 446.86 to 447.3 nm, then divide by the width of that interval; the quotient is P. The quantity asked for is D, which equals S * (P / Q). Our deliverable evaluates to 10.9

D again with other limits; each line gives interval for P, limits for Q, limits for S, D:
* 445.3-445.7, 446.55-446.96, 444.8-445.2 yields 7.8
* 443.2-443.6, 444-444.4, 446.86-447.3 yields 8.7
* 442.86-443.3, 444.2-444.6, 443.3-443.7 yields 6.7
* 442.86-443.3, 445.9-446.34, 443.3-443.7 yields 8.4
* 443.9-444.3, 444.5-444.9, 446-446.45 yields 8.9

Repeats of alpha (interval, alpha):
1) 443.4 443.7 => 6.7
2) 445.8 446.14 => 8.3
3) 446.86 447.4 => 11.4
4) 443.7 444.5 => 10.2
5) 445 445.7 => 8.8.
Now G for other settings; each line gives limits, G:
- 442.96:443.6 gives 0.0060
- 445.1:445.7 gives 0.0050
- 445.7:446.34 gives 0.0058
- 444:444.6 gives 0.0032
